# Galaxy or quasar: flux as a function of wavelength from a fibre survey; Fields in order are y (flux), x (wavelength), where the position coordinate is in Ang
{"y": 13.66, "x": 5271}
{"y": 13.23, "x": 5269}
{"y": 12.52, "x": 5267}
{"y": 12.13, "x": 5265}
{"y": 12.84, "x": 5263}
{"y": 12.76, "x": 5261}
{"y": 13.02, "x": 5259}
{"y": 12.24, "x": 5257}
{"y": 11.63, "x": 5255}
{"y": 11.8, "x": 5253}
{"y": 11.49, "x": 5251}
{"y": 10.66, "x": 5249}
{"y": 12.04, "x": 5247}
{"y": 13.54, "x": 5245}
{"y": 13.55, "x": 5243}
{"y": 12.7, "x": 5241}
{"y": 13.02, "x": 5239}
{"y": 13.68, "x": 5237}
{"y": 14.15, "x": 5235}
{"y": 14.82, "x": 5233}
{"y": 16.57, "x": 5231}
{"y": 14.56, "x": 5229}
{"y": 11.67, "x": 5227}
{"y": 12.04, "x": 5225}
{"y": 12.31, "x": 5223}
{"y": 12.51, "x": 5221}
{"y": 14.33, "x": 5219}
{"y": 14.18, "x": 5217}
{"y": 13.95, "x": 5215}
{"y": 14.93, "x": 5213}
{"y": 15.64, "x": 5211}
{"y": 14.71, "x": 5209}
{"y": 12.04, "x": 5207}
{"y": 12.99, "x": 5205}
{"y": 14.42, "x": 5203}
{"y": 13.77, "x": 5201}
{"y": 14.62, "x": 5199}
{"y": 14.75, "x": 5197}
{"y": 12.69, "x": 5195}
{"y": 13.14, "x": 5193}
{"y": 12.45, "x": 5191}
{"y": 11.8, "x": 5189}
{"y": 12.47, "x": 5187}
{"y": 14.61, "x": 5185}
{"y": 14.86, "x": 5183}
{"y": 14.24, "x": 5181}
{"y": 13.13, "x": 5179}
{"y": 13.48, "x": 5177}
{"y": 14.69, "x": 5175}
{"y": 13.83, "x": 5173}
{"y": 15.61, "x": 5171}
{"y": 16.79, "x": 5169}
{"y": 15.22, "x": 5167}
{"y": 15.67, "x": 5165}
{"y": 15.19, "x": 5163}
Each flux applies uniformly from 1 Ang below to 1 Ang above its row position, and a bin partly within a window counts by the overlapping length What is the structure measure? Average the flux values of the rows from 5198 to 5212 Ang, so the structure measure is 14.0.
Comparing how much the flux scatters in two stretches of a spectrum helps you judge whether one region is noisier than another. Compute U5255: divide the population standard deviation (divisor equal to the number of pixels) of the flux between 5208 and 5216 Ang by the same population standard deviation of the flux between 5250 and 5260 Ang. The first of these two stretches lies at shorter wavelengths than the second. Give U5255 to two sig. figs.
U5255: 1.1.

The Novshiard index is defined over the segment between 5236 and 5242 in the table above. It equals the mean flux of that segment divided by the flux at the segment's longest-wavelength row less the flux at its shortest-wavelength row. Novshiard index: -13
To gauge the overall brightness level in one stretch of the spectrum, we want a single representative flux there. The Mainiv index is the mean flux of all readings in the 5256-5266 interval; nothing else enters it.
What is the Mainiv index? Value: 12.6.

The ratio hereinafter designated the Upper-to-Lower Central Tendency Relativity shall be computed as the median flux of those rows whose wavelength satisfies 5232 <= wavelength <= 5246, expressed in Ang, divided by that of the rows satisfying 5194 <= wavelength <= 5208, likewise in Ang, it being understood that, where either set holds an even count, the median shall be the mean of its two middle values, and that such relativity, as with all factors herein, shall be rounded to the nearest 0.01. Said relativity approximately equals 0.98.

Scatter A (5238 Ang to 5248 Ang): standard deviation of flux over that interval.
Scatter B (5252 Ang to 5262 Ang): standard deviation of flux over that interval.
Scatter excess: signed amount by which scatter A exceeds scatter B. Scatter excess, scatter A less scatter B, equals 0.0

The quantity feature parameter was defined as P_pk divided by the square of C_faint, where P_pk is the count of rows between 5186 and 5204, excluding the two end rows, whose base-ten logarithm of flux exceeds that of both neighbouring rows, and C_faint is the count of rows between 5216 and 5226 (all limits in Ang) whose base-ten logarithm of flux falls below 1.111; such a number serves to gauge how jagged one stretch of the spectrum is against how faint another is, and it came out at 0.22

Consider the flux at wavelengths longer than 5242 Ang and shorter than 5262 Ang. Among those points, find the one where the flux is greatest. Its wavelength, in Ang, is 5243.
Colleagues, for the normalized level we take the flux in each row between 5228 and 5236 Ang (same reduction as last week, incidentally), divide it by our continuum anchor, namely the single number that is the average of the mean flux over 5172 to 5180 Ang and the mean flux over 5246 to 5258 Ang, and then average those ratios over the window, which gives 1.18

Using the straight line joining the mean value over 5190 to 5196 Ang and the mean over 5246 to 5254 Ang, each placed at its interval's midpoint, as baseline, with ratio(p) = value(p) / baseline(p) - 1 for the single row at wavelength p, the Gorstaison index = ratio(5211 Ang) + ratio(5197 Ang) 0.43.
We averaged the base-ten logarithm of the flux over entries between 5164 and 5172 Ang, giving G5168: 1.199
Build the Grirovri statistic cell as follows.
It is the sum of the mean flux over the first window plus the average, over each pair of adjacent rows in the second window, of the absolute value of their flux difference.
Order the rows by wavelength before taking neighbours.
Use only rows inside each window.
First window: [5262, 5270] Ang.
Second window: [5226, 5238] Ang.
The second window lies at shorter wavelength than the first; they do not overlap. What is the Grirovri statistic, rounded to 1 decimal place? 14.2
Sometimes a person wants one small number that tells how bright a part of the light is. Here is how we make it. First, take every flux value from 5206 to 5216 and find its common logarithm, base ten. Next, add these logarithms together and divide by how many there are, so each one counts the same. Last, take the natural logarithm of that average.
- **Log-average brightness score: 0.14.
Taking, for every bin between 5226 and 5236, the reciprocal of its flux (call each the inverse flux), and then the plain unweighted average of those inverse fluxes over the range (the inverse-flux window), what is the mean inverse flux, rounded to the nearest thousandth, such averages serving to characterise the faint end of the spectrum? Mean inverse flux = 0.071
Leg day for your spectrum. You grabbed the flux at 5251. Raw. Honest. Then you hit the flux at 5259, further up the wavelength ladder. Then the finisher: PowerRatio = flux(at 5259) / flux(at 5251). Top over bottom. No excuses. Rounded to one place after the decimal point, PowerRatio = 1.1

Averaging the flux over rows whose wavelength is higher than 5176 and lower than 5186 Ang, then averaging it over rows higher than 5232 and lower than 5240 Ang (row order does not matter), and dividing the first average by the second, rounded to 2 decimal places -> 1.01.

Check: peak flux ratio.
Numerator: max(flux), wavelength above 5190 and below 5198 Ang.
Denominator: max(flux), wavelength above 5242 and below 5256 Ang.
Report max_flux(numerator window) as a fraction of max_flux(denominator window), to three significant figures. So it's 1.09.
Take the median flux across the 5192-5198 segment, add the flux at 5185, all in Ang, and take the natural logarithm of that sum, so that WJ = 3.32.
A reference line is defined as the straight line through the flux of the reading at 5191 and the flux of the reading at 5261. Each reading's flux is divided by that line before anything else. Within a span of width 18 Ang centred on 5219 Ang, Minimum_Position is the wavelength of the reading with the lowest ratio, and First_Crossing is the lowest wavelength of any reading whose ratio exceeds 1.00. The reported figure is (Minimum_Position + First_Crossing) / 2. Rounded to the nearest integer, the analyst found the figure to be 5219 Ang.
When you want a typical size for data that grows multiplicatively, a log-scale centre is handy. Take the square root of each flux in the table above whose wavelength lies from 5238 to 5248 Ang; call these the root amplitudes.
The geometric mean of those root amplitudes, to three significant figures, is 3.60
